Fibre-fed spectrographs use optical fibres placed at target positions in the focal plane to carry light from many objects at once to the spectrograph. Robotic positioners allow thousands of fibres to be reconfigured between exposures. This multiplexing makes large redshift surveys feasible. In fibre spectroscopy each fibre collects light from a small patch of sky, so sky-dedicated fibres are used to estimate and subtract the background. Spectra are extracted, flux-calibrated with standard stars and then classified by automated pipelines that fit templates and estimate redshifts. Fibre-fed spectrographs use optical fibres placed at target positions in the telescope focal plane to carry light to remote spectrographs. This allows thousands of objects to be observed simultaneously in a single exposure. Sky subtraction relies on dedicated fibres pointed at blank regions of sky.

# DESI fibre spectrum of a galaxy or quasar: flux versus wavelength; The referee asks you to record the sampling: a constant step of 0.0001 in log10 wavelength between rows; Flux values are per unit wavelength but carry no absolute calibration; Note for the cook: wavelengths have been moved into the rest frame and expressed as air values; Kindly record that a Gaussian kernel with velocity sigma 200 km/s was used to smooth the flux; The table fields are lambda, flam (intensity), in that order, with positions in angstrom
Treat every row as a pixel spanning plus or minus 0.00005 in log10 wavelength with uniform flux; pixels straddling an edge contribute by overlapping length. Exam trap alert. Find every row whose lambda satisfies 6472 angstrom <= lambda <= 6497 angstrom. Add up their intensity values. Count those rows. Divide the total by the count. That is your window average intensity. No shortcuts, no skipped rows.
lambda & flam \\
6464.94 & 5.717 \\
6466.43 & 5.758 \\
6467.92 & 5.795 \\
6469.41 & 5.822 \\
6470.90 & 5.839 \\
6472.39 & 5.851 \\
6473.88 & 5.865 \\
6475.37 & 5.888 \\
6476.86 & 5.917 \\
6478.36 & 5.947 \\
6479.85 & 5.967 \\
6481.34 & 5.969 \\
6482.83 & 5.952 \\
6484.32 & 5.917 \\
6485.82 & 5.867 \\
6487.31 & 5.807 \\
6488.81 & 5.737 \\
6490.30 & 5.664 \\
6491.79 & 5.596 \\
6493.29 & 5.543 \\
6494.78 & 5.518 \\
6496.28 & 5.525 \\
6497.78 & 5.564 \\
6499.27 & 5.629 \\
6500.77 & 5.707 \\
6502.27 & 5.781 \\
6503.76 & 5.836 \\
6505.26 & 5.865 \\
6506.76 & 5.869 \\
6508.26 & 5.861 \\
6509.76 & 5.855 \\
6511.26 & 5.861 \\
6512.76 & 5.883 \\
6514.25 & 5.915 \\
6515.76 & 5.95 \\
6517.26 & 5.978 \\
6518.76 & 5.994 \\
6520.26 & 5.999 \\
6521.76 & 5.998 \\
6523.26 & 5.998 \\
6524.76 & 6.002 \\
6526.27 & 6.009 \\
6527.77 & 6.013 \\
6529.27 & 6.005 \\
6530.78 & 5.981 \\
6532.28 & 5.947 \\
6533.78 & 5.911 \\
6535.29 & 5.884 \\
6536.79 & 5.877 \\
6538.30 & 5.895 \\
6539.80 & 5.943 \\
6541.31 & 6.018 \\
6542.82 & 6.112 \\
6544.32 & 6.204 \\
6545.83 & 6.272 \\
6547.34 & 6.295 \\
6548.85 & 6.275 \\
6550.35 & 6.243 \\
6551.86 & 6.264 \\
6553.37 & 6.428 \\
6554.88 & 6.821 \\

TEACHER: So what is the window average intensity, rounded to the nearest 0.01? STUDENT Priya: 5.80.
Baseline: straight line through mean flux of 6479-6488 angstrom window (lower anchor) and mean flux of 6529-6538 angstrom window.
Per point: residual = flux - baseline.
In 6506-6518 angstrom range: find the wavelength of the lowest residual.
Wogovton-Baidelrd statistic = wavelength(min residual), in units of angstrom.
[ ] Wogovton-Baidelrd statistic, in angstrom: 6509.76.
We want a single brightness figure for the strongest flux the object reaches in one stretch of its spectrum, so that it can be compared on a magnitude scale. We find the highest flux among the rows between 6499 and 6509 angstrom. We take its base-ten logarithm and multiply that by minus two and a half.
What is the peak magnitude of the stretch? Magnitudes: -1.92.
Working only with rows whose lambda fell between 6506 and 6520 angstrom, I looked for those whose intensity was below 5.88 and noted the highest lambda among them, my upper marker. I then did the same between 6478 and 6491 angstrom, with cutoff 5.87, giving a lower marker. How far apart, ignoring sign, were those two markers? 21.0 angstrom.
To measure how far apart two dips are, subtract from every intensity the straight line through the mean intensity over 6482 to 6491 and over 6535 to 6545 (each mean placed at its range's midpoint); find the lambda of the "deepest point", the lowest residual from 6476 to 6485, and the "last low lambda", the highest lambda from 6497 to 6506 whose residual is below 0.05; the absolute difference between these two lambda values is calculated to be 20.9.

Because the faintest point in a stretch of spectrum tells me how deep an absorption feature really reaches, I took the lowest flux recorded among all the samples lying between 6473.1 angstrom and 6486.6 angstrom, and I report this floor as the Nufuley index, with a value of 5.865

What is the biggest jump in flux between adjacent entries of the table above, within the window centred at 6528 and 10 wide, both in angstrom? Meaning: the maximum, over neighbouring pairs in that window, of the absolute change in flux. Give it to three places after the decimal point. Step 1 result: 0.034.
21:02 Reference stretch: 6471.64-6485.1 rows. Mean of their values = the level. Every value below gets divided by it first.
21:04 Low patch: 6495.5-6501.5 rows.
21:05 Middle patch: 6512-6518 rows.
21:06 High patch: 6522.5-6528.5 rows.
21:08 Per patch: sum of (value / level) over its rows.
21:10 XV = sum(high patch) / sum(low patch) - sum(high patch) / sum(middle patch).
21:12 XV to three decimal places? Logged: 0.059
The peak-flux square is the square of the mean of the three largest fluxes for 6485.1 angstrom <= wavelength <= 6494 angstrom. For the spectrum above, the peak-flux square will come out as 33.7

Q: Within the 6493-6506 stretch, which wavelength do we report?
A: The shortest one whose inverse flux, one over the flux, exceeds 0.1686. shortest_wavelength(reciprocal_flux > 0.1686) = 6493.29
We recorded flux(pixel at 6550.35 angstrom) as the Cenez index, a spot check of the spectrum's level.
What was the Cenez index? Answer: 6.243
